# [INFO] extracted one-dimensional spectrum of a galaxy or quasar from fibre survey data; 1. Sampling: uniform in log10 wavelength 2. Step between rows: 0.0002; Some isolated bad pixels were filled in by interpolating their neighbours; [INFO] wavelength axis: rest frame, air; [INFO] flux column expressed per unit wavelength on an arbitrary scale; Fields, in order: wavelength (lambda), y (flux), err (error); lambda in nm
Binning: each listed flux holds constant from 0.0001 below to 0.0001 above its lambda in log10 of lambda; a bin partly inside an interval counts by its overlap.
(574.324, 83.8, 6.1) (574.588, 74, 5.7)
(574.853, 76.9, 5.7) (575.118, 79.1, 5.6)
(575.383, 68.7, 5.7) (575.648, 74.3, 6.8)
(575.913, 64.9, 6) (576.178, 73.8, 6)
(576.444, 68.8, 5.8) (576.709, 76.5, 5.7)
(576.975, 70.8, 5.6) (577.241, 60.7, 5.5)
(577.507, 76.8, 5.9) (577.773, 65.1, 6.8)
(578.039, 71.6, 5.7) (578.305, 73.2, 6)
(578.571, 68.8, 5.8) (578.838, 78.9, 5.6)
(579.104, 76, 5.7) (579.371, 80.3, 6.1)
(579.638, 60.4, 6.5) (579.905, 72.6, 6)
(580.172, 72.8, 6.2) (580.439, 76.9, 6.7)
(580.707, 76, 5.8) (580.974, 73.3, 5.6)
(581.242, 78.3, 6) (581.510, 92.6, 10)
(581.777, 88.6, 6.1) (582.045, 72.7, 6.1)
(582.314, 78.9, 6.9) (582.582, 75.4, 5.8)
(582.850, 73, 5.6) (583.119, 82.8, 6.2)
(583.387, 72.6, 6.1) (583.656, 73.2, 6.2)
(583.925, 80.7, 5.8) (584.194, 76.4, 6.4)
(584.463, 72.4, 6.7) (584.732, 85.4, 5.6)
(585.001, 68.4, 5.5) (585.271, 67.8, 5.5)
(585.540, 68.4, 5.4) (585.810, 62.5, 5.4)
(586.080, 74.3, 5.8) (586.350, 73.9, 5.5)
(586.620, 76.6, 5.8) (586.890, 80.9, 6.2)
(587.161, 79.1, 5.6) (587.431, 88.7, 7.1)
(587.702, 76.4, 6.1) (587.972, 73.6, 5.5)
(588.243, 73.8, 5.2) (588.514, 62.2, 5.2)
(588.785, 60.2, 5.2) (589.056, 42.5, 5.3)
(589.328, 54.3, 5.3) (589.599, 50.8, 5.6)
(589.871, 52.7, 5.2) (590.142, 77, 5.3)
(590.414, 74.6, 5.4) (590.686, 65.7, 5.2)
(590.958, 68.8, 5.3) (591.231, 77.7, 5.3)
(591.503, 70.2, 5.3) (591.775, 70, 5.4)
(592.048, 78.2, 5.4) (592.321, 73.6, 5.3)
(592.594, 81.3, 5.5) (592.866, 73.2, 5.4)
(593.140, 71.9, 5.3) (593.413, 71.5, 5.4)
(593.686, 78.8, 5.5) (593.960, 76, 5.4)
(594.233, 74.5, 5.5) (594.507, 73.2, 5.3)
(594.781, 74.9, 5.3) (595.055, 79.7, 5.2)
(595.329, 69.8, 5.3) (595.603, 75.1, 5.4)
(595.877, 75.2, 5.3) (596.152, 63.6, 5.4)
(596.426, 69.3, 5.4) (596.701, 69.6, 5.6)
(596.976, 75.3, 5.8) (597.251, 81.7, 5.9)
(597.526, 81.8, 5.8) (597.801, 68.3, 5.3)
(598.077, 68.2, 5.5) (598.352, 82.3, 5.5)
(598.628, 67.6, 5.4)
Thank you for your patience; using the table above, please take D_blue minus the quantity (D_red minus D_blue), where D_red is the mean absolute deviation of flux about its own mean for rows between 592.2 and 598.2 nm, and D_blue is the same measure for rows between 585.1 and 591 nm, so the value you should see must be 14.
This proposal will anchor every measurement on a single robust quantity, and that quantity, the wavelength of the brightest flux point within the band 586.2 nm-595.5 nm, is 587.431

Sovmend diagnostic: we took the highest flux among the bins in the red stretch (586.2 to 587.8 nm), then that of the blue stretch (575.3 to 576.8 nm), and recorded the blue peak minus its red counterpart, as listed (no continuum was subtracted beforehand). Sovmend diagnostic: -12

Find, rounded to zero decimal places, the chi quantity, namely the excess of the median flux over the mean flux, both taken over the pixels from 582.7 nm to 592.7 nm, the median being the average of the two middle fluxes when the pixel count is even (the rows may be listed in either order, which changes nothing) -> 2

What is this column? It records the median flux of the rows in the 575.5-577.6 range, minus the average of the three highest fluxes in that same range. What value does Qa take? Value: -4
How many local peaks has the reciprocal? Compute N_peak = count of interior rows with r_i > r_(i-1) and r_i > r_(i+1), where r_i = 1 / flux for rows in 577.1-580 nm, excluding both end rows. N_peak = 4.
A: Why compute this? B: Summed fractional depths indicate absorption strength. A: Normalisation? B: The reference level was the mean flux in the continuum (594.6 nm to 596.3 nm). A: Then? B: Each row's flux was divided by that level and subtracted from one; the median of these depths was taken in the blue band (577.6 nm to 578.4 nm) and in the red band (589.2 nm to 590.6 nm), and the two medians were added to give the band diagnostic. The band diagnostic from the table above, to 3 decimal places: 0.277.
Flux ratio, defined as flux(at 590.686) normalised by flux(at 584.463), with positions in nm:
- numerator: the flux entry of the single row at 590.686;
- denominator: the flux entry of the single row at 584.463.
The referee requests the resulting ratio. 0.91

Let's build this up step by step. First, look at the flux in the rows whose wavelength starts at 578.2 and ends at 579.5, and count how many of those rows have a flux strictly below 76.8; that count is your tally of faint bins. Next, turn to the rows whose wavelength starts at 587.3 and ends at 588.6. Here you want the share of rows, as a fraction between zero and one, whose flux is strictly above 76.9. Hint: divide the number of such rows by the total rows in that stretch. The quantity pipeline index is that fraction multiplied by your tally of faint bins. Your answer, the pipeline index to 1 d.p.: 0.6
